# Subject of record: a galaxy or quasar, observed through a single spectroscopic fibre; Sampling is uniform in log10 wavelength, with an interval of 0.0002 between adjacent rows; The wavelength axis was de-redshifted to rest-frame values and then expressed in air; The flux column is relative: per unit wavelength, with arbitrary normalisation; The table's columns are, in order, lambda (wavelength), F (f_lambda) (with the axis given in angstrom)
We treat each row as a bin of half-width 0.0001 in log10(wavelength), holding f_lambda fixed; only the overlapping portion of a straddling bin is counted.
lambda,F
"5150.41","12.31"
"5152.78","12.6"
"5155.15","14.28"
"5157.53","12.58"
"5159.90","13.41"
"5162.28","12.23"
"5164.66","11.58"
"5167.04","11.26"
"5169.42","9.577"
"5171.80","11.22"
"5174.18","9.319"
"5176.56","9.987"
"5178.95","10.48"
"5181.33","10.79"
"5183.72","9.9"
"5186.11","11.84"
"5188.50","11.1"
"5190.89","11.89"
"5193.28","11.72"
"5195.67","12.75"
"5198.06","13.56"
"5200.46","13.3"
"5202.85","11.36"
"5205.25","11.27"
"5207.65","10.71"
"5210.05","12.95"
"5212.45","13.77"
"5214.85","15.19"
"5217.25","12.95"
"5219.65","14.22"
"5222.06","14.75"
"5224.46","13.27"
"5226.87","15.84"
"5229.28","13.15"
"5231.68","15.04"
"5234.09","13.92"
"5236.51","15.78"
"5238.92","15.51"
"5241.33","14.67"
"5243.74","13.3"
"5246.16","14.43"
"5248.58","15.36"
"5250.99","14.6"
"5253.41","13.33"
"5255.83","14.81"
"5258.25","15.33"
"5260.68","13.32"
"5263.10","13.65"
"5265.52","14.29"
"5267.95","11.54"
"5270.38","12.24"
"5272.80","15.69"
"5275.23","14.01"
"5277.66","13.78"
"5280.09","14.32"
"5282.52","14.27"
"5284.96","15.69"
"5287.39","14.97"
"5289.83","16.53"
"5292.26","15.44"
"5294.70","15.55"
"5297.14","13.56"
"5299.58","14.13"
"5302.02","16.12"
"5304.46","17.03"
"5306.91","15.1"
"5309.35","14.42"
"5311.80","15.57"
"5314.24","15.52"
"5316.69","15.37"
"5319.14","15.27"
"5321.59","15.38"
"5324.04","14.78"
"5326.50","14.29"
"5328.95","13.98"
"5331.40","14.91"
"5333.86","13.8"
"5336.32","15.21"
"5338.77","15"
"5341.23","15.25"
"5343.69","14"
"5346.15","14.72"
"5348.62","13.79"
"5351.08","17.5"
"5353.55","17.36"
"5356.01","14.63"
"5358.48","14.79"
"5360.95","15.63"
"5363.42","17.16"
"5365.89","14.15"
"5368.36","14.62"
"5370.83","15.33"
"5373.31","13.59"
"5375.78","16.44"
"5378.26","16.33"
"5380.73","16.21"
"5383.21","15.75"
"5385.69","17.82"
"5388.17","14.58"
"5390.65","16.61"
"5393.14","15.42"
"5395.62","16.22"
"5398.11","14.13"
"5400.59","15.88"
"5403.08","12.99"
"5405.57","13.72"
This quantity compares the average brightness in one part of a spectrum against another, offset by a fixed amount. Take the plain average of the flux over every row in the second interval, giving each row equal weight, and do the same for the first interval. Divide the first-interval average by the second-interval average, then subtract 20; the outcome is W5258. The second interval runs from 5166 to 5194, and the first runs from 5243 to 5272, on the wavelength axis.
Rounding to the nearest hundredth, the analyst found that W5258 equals -18.71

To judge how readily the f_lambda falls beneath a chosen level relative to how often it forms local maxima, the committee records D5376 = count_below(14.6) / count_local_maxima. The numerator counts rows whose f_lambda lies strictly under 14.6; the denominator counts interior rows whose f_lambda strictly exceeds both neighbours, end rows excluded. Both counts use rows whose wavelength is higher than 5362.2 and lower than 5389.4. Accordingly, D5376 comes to 1.0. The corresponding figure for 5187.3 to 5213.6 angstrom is 5.5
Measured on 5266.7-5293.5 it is 1.5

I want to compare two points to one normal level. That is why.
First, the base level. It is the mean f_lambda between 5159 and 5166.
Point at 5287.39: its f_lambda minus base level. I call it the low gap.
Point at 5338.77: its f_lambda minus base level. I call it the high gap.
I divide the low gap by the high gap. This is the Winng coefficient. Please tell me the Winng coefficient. 1.0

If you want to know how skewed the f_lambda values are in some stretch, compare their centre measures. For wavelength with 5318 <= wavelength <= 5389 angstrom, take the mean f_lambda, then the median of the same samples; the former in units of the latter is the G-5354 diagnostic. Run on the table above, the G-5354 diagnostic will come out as 1.02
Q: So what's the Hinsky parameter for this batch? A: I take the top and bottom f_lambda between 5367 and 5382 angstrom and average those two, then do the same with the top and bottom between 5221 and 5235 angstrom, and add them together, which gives 29.5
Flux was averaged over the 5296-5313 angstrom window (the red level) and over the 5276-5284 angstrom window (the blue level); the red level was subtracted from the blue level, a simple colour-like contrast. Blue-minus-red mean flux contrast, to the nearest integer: -1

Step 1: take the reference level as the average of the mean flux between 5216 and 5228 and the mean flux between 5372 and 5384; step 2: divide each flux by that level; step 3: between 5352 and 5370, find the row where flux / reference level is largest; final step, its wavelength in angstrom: 5353.55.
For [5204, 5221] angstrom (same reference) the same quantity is 5214.85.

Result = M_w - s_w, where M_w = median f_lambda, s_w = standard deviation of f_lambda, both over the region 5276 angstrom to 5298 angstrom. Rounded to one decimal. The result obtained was 14.0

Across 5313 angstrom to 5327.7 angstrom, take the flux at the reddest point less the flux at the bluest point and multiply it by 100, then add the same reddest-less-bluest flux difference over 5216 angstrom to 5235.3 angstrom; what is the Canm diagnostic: -122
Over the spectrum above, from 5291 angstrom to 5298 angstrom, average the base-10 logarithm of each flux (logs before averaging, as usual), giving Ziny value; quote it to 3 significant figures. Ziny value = 1.17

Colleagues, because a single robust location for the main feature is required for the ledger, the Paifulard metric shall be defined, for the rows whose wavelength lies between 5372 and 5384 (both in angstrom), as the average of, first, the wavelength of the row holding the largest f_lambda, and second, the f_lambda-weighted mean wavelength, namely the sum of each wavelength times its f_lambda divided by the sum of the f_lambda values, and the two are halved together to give 5377.1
